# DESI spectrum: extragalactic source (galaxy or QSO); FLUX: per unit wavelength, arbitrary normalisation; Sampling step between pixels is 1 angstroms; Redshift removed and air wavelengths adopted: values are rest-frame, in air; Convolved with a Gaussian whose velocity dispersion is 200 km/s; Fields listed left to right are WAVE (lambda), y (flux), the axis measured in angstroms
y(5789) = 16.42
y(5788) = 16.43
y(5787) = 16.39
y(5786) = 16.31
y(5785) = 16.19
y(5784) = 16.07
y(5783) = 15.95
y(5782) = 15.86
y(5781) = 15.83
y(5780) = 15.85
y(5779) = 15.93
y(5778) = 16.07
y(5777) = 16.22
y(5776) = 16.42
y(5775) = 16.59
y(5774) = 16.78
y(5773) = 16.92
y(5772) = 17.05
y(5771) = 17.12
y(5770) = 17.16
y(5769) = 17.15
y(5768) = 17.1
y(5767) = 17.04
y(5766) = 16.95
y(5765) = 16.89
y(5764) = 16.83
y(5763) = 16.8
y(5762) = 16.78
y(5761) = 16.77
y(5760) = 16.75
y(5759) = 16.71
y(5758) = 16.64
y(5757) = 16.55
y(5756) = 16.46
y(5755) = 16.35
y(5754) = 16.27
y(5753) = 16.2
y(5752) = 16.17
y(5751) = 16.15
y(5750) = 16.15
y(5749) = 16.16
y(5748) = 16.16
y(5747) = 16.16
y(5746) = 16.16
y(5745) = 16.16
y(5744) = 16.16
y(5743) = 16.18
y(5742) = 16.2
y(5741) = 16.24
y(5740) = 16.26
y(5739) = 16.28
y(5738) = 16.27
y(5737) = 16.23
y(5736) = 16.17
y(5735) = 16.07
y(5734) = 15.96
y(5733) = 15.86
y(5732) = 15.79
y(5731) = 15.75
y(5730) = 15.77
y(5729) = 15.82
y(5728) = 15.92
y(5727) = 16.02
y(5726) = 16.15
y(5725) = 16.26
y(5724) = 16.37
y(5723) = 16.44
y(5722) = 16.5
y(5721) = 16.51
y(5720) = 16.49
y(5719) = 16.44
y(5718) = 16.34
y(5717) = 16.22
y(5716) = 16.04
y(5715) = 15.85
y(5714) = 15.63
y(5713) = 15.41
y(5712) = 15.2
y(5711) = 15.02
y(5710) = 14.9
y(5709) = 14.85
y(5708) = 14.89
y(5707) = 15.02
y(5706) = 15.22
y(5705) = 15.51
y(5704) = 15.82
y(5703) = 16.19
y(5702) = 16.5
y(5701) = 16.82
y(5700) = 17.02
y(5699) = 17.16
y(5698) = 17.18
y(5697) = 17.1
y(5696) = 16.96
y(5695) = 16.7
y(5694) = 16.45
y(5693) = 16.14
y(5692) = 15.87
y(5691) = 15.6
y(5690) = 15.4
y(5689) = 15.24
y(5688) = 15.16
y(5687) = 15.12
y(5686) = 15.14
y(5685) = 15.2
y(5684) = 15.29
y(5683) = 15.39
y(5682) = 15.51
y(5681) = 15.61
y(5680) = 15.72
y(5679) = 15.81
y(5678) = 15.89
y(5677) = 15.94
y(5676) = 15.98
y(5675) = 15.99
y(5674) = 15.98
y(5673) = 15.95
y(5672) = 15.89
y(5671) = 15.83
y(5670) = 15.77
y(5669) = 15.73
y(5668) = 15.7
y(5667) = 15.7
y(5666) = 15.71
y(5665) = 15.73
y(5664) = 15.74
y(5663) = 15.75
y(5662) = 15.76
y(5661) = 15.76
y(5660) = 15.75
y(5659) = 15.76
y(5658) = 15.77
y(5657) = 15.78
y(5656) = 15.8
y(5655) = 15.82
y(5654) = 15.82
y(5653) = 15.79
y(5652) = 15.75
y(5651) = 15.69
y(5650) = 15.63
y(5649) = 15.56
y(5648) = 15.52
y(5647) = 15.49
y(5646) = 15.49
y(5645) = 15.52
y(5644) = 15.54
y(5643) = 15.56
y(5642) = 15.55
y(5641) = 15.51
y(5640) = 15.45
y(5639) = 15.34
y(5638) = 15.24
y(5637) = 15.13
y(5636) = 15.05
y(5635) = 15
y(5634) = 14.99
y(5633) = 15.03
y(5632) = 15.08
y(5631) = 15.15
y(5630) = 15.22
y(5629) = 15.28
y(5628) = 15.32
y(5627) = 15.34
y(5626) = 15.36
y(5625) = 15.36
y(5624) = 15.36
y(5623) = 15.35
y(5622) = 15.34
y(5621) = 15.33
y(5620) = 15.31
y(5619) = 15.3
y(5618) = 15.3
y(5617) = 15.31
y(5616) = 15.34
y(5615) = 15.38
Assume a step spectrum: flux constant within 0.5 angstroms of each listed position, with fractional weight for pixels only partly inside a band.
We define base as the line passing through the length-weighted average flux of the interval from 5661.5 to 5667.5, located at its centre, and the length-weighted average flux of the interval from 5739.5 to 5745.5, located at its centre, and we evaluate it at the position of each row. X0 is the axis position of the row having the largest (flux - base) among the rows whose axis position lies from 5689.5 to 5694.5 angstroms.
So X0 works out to 5694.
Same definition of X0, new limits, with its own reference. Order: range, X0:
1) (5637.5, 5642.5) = 5642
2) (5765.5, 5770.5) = 5770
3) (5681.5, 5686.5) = 5682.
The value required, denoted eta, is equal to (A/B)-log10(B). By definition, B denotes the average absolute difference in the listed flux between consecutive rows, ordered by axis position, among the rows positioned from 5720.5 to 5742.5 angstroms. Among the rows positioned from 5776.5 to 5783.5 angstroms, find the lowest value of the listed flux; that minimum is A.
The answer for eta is 244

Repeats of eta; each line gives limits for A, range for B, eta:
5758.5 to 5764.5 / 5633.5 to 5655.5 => 363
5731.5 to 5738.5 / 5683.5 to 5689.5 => 273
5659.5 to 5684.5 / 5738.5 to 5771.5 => 416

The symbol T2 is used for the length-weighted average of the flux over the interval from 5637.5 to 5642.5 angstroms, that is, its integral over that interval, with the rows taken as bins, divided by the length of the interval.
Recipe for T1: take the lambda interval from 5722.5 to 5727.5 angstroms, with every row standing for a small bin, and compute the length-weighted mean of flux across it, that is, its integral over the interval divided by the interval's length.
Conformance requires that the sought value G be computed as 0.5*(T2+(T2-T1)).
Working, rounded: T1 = 16.2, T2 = 15.4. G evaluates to 7.3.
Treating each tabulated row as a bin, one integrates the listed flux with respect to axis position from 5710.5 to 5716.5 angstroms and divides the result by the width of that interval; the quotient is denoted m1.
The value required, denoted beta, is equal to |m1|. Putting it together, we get 15.5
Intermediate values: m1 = 15.5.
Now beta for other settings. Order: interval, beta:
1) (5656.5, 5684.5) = 15.8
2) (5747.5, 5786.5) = 16.5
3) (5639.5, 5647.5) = 15.5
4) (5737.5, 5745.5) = 16.2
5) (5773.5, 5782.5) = 16.2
